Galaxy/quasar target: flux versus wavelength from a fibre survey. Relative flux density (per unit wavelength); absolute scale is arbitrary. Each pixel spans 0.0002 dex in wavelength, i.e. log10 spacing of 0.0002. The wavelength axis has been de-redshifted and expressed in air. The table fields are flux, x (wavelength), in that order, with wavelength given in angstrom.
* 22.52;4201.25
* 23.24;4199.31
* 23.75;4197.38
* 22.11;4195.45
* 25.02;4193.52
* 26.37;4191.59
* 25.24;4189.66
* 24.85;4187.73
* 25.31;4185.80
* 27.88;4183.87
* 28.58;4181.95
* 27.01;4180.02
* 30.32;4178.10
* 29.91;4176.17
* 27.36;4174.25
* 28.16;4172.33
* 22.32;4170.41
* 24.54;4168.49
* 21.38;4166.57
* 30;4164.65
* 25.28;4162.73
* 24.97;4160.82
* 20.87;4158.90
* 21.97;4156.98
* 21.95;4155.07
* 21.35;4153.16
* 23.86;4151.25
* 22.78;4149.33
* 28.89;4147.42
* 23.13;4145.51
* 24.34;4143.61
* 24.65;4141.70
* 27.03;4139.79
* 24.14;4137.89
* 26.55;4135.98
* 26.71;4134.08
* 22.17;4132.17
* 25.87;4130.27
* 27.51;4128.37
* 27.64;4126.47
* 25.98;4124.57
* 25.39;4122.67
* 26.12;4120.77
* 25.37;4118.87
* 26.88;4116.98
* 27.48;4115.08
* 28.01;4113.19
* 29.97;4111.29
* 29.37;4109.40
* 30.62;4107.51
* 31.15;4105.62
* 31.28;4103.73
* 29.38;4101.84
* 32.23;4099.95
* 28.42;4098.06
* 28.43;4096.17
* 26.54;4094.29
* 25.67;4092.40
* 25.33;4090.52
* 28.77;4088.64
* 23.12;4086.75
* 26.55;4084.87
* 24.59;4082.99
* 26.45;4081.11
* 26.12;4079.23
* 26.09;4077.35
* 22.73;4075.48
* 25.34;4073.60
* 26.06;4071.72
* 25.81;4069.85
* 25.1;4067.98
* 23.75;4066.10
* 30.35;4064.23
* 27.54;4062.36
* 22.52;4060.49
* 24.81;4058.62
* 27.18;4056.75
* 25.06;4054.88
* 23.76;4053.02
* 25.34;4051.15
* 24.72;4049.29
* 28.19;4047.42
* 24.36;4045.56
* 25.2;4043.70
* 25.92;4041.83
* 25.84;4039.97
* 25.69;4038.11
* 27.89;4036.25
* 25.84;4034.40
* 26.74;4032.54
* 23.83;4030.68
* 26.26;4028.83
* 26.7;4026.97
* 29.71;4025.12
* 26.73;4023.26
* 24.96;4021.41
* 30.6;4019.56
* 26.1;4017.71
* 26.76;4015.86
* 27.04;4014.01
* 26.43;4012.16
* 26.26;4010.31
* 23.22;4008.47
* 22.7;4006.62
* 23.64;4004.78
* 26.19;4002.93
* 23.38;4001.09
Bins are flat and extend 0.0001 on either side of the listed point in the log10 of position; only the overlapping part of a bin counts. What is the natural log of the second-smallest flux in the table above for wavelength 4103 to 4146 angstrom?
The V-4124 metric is 3.14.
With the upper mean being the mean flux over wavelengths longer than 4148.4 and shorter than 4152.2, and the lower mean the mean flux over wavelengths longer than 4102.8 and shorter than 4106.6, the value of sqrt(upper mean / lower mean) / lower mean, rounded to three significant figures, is 0.0277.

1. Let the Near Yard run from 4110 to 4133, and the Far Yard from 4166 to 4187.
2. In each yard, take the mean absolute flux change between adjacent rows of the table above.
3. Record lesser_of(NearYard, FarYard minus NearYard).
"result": 1.1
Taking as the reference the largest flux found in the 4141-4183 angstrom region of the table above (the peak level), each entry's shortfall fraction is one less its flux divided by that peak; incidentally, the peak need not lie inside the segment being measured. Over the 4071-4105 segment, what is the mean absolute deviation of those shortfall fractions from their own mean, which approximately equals 0.064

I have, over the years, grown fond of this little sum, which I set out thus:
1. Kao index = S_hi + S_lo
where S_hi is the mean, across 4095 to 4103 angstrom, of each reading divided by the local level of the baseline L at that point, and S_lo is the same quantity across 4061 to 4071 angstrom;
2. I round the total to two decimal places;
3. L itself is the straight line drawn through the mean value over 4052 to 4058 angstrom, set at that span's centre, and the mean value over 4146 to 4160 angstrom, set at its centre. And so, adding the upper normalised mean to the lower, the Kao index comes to 2.27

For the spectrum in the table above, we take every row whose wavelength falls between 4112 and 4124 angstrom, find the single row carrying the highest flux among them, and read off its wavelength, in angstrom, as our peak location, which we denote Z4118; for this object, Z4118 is 4113.19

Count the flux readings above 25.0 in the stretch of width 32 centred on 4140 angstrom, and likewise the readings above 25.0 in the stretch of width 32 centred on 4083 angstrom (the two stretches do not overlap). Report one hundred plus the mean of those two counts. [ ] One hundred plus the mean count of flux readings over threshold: 111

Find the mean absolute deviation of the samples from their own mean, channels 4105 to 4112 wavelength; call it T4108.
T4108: 0.61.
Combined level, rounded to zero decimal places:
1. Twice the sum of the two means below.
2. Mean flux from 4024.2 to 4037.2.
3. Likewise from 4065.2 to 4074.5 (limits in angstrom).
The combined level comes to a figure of 104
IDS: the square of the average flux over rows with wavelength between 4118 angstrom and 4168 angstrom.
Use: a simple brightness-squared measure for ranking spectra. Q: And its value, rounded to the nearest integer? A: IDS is 617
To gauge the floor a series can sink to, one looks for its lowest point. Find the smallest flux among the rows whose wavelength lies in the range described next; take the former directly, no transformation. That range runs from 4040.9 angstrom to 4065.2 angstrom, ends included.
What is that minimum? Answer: 22.52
